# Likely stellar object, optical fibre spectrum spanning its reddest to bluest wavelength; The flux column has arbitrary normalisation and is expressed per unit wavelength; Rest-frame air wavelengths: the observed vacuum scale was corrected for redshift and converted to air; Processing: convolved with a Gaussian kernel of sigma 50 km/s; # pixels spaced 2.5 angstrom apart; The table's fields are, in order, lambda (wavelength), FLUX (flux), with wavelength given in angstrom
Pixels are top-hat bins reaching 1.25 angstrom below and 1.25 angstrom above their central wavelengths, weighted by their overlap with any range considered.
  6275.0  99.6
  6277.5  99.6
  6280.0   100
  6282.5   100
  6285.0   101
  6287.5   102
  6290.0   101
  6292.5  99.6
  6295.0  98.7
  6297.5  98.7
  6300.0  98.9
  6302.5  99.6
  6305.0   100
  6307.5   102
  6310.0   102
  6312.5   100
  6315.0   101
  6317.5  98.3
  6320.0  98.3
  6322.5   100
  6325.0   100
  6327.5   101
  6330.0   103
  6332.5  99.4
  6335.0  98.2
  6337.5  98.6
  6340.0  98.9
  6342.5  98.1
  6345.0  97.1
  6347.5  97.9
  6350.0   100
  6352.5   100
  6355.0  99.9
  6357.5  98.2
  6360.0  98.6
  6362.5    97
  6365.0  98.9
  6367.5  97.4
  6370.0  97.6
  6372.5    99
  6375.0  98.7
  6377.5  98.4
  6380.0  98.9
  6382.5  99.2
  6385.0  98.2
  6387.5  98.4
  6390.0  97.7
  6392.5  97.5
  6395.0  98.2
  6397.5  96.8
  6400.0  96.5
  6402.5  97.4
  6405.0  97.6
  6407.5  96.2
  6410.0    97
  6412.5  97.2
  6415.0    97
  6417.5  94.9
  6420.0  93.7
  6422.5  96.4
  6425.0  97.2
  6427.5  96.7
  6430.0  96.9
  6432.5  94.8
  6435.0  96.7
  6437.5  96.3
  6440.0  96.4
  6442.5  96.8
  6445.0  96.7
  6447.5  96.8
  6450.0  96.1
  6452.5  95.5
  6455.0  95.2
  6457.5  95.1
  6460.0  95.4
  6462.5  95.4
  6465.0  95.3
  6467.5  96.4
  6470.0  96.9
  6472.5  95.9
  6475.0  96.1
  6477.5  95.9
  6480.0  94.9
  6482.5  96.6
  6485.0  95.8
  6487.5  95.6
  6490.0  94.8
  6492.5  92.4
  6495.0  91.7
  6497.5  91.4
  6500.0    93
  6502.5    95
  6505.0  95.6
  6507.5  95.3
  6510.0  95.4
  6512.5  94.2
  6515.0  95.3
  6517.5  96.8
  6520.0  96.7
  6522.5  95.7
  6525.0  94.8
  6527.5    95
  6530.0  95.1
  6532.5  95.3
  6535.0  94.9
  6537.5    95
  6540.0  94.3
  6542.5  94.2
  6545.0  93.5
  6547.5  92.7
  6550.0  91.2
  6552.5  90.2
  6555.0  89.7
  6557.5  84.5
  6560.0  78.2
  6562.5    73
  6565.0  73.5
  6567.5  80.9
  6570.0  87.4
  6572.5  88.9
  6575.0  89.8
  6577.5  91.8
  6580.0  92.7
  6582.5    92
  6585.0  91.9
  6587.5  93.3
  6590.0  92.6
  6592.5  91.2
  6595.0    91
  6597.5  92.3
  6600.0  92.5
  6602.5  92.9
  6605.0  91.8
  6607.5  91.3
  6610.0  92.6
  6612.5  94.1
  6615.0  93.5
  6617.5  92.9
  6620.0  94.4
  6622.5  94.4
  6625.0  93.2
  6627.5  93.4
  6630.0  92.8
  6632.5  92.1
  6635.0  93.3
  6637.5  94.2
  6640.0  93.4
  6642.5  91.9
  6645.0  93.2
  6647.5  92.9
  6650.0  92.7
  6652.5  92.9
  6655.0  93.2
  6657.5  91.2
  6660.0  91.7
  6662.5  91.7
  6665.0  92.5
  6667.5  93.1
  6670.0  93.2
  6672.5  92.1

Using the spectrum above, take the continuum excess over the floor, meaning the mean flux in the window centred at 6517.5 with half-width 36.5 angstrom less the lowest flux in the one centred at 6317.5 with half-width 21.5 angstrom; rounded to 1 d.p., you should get -3.8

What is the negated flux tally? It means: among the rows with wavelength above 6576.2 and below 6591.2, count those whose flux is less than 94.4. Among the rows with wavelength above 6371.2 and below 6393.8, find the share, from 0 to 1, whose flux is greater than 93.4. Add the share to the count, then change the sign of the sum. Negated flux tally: -7.0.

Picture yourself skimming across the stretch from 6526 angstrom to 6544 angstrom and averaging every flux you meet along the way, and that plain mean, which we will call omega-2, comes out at 94.8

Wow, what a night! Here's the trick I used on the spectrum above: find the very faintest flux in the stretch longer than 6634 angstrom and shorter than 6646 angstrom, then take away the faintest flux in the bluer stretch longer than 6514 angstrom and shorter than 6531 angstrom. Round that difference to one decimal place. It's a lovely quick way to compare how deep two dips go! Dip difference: -2.9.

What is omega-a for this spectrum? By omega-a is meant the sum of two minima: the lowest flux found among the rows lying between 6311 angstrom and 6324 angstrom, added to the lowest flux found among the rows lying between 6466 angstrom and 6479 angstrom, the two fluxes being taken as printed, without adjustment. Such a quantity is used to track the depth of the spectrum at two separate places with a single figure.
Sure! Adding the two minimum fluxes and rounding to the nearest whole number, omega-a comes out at 194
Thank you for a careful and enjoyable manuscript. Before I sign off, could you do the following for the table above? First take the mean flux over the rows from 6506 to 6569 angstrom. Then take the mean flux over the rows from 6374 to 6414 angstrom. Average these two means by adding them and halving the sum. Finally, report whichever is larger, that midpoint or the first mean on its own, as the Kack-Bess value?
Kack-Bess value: 94.4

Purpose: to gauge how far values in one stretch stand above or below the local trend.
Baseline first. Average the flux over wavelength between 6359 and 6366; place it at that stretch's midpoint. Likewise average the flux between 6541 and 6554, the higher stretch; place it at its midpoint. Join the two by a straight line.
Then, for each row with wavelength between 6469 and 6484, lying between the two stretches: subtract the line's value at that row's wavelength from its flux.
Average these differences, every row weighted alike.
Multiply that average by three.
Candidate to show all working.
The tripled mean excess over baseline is 4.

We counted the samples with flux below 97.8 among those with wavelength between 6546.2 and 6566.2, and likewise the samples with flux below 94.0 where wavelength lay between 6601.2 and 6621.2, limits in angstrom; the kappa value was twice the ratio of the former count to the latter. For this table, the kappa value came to 2.7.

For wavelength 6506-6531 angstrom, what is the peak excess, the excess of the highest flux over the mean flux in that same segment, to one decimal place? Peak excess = 1.4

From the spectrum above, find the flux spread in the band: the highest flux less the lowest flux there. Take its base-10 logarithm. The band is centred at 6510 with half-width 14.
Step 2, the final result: 0.73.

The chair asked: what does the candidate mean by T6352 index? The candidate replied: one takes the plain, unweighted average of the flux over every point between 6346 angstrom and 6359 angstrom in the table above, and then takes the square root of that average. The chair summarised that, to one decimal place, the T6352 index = 10.0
